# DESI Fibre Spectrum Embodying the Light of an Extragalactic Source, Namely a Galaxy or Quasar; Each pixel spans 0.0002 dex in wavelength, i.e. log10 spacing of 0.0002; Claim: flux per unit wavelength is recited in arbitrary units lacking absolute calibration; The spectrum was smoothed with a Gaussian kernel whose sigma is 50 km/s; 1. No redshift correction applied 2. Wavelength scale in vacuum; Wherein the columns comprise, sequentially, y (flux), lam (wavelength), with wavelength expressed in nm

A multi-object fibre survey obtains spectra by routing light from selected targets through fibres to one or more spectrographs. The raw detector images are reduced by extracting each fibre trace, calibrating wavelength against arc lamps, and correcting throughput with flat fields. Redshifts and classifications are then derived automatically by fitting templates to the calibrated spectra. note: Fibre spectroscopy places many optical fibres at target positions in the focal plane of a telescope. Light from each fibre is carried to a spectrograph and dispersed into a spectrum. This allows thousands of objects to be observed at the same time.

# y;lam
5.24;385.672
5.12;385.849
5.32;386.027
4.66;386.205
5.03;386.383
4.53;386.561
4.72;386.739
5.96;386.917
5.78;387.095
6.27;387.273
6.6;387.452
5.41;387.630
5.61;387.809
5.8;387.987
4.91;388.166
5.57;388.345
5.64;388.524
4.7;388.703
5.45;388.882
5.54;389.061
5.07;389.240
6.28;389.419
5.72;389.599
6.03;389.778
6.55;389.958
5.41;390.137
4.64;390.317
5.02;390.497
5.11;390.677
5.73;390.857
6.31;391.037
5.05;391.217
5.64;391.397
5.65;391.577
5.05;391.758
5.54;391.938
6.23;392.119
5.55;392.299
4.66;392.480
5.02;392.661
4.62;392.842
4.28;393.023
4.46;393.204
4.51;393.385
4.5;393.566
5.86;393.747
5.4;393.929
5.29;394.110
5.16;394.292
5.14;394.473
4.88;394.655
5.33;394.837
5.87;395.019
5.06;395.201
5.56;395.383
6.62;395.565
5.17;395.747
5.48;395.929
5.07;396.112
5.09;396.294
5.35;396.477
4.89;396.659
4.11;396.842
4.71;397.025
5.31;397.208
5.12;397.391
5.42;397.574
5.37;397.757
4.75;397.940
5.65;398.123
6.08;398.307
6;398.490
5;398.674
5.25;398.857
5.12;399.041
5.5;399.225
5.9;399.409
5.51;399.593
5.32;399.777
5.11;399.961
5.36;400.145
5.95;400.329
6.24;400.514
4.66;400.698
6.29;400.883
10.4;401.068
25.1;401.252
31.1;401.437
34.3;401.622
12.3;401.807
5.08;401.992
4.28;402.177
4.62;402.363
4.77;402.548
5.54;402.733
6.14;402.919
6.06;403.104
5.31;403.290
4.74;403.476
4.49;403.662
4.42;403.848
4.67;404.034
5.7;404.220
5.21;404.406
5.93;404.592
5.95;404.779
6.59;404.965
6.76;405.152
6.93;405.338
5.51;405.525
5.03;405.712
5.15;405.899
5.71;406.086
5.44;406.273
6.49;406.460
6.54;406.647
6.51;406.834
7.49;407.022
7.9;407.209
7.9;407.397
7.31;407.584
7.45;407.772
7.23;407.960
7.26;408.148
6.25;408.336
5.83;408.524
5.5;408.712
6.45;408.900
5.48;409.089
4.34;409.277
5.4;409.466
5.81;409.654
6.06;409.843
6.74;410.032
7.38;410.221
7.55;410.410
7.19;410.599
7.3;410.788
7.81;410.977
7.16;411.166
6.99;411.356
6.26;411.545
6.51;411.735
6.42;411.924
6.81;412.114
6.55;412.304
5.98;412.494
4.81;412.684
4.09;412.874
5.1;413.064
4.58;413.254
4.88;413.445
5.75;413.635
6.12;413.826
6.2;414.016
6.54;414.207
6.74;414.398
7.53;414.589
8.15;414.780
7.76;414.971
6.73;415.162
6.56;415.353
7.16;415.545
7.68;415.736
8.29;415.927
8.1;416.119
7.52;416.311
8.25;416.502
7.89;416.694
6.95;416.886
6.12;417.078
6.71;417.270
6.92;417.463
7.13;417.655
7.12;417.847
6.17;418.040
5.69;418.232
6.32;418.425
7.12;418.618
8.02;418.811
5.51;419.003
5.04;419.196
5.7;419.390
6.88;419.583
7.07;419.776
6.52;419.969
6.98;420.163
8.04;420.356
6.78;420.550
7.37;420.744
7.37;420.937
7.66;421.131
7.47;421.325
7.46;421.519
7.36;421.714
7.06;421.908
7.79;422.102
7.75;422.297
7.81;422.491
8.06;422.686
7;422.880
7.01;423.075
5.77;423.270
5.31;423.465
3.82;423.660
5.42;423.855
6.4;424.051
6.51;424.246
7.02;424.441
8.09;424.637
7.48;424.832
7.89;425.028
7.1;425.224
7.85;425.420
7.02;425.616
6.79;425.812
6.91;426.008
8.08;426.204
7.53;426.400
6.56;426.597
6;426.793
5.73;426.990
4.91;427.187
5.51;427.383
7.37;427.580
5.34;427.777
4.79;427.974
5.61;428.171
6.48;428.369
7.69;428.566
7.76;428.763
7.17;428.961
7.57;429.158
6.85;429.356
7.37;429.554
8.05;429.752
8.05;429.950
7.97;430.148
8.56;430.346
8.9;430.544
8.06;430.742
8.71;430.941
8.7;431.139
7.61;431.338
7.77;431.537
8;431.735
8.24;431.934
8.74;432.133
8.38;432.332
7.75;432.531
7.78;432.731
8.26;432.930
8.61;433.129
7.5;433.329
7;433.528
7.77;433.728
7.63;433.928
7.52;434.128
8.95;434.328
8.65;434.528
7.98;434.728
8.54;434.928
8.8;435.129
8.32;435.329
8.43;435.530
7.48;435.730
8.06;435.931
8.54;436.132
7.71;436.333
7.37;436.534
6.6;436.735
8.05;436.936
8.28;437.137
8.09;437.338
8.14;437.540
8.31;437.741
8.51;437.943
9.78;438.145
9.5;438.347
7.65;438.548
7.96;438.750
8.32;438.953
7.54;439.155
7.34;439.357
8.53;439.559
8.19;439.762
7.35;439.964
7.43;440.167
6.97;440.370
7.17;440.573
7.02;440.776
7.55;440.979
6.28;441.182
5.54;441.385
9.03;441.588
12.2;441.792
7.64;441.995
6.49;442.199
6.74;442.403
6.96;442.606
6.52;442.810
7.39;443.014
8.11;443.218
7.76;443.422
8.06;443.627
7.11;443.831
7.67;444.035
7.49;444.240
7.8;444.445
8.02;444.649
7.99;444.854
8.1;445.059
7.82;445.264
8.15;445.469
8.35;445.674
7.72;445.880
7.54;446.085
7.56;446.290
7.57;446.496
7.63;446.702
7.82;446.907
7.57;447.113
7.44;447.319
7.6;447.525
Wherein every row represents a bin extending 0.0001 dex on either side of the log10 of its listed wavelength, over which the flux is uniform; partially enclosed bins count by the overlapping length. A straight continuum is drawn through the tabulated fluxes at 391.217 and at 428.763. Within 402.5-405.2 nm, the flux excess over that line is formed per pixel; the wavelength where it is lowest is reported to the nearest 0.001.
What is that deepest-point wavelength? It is 403.848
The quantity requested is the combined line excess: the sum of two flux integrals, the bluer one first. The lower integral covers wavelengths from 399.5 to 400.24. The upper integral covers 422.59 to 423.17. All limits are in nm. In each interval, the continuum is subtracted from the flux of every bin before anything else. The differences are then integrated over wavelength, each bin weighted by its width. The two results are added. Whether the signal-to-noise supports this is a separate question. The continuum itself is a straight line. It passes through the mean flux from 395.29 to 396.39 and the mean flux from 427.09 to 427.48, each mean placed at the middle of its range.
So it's 1.1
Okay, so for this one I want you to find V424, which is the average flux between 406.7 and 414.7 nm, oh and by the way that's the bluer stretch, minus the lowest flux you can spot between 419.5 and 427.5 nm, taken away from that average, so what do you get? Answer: 2.6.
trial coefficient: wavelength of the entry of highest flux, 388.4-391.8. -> 389.958 nm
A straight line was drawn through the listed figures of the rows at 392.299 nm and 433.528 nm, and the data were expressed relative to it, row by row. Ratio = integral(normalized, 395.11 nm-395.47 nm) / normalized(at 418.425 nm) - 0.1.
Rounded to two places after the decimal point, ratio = 0.25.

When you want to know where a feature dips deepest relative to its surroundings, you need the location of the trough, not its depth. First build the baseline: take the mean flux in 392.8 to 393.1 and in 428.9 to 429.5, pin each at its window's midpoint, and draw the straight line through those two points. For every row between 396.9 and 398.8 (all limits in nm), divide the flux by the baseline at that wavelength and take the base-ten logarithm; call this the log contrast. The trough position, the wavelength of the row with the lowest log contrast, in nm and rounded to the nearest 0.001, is 397.940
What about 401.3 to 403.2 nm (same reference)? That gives 402.177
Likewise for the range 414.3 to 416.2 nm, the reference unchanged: 415.353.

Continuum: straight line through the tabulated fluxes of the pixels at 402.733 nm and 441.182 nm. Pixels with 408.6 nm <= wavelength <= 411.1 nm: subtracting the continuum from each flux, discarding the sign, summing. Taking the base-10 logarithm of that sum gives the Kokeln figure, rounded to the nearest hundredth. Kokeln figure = 1.12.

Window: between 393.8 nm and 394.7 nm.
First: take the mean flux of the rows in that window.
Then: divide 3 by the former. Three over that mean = 0.58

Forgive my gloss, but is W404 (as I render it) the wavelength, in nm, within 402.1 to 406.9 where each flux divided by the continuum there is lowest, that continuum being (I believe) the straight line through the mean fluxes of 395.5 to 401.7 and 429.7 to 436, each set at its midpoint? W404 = 402.177 nm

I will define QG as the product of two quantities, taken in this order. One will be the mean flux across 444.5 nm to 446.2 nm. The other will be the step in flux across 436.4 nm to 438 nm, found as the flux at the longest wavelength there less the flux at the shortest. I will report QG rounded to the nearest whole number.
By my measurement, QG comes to 9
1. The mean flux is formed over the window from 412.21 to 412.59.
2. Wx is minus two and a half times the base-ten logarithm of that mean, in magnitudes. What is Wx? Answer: -1.99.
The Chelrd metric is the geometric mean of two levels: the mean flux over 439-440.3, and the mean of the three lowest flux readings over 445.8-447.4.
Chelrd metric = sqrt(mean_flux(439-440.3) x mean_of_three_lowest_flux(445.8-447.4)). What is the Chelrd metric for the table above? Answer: 7.6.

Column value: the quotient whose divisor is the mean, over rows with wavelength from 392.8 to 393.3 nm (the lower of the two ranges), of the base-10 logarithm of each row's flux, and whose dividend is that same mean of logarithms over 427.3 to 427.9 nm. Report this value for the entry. 1.20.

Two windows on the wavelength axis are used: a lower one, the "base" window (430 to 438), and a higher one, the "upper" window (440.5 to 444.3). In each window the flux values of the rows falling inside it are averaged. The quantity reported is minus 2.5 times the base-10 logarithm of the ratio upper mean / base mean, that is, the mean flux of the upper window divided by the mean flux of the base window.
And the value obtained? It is 0.1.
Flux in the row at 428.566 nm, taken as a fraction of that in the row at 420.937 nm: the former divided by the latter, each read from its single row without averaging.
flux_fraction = 1.0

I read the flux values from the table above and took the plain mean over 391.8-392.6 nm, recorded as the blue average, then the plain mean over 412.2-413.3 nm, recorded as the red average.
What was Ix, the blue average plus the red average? 11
